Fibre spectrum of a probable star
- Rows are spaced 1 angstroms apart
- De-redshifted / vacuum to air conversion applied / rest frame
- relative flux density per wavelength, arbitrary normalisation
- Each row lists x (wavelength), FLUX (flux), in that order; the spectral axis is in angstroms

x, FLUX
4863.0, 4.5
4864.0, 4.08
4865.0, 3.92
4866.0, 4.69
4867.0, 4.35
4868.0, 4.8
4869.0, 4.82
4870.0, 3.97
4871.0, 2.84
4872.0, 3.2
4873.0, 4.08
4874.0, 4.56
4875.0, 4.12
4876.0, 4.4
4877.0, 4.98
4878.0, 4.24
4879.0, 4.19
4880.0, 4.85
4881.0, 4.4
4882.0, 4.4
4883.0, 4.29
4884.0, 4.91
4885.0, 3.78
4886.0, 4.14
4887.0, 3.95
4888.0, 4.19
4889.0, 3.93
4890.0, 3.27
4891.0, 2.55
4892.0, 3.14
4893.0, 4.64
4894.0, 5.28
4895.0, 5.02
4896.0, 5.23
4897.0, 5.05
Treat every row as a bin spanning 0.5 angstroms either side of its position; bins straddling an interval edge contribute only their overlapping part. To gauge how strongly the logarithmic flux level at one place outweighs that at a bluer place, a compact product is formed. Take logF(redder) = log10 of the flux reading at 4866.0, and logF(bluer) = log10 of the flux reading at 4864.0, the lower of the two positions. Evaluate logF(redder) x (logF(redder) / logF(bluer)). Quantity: 0.74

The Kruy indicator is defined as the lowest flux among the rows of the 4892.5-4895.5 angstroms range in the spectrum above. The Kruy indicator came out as 4.64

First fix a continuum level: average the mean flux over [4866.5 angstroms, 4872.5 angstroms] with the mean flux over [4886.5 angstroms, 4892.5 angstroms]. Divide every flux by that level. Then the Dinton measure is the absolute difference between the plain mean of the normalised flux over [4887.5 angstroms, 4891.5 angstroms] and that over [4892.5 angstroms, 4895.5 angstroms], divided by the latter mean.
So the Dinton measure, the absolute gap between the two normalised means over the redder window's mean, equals 0.30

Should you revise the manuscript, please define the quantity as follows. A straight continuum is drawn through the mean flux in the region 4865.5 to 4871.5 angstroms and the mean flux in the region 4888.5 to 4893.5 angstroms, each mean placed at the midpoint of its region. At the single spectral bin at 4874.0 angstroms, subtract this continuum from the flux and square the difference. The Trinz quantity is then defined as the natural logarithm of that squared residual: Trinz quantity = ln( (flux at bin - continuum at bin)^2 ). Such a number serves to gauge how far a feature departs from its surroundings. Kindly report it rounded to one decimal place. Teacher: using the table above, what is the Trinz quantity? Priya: -1.4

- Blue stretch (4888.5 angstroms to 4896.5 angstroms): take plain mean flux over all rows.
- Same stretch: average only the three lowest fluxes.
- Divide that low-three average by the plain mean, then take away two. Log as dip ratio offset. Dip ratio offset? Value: -1.28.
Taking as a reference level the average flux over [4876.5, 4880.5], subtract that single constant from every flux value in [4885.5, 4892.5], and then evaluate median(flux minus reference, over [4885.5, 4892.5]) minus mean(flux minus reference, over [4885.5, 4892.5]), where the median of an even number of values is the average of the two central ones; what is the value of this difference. 0.33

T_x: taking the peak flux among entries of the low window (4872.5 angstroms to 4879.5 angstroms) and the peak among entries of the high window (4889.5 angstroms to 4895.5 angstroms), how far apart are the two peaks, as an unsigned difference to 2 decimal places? 0.30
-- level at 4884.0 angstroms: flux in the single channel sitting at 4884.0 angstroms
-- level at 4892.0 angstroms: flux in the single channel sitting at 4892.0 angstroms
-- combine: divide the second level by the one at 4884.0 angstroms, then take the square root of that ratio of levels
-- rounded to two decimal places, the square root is 0.80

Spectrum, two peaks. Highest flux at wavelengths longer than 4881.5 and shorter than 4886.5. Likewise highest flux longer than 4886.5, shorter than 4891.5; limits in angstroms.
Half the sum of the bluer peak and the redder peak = 4.55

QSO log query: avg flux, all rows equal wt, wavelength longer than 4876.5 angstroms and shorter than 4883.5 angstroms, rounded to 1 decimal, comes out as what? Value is 4.5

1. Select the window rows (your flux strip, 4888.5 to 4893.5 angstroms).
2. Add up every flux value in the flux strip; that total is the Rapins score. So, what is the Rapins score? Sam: 17.5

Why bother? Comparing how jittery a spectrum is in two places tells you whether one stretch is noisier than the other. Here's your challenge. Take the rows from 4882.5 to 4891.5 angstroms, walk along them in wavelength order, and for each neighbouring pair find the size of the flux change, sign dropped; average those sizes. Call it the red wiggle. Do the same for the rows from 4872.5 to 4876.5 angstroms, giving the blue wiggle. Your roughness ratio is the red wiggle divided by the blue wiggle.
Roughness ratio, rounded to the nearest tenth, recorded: 1.3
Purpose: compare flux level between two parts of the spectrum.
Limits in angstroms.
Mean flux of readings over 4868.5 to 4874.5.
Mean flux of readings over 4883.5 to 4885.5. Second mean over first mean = 1.11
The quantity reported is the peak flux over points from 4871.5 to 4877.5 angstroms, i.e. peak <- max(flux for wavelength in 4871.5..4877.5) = 4.98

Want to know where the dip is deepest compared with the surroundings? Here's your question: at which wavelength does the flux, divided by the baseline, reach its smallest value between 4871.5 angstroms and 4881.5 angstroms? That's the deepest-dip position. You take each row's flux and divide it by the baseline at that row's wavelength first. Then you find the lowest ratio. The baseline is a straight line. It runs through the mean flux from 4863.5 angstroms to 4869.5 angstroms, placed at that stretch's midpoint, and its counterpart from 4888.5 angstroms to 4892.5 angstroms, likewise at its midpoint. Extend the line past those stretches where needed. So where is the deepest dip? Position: 4872.0 angstroms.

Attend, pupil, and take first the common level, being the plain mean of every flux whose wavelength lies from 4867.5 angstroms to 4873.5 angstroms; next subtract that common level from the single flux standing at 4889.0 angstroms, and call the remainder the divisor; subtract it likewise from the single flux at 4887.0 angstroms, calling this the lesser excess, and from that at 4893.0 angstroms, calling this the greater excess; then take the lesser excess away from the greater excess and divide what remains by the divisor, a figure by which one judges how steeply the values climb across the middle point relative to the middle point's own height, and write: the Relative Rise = -32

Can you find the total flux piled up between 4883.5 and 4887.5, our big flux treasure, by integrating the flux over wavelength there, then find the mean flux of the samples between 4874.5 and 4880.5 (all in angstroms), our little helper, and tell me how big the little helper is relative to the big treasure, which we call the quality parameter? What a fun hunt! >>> 0.27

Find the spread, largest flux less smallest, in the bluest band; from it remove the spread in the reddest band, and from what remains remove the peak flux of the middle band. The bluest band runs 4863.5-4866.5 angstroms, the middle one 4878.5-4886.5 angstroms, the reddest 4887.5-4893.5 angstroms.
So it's -6.2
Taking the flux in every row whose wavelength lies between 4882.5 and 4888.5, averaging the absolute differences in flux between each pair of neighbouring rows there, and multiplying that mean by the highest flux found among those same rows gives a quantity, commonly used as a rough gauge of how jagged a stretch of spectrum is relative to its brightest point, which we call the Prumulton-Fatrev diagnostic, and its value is 2.5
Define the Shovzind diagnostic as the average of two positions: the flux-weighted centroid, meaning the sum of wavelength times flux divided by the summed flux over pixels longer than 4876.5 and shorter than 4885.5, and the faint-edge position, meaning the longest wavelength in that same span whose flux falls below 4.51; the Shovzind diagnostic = 4883.0 angstroms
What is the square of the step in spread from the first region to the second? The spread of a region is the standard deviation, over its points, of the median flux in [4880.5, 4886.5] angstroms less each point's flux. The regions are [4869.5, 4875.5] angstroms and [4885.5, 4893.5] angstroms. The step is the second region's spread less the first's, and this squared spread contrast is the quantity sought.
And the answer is 0.00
